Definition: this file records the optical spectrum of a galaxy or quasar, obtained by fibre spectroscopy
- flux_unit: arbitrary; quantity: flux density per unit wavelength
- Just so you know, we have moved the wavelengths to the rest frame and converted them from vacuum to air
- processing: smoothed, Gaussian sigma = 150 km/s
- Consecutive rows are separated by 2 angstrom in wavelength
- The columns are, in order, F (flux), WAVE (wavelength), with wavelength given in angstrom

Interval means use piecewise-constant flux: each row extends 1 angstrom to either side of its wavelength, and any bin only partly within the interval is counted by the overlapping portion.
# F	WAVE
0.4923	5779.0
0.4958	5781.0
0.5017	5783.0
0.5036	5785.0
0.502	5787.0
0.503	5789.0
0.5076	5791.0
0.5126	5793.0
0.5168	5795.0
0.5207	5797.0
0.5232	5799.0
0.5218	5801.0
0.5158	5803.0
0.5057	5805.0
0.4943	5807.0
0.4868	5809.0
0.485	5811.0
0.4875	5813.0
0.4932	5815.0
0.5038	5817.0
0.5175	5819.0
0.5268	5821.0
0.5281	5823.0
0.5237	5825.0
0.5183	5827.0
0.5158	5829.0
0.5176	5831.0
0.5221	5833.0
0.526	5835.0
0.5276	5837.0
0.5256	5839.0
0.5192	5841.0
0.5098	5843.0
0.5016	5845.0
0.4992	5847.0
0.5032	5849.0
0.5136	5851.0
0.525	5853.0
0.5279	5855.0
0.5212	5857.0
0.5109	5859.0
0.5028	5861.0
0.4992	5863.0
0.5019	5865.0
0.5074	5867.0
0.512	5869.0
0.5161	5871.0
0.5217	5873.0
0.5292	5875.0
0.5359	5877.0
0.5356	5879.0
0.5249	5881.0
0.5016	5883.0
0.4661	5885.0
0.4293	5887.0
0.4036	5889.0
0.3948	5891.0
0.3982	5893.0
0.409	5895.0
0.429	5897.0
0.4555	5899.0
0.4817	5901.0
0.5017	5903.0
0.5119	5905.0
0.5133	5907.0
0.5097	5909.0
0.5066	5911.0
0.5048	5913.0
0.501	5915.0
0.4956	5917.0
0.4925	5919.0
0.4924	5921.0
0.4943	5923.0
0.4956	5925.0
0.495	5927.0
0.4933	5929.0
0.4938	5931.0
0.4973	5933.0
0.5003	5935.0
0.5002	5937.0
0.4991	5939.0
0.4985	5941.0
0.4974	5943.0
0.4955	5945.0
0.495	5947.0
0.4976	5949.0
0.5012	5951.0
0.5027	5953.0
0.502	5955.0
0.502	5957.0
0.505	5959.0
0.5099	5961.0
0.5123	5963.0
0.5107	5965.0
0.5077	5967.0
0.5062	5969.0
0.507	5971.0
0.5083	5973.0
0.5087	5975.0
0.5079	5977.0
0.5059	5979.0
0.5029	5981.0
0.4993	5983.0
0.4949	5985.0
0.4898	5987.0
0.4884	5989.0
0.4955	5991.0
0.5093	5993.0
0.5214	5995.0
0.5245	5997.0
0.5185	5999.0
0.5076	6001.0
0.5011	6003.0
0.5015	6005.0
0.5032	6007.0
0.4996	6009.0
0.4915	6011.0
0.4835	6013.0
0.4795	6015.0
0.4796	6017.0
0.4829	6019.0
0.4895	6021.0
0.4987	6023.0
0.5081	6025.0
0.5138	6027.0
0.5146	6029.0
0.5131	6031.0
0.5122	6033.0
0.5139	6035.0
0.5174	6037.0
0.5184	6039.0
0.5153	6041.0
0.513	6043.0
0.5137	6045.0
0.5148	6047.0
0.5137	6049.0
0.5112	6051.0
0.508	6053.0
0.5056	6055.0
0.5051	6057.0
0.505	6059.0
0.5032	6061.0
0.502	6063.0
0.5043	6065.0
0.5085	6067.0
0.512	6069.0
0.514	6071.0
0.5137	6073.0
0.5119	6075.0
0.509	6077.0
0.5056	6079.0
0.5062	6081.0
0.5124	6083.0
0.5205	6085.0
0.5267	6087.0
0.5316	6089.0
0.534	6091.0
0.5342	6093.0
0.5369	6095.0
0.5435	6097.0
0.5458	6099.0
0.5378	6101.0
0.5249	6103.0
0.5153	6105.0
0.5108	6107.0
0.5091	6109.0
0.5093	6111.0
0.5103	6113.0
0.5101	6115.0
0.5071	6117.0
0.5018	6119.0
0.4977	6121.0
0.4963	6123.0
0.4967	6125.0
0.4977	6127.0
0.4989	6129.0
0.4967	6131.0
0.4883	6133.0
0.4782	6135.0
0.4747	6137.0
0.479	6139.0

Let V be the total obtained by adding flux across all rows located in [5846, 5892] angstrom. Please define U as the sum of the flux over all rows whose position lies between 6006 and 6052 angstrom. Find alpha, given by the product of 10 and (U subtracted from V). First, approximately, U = 11.6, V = 11.5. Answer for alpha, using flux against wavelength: -1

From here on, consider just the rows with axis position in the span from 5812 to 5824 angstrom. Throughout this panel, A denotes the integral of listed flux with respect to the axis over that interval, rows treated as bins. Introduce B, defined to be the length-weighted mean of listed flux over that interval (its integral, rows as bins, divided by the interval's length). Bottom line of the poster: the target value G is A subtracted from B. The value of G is -5.60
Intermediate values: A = 6.11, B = 0.509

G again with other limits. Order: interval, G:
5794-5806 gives -5.69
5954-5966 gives -5.58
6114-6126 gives -5.52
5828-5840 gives -5.75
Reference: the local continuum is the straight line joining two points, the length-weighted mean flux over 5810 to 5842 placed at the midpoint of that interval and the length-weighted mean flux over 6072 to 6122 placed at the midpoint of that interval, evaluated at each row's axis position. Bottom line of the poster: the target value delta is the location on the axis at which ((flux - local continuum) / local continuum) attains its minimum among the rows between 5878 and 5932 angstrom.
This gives 5891.0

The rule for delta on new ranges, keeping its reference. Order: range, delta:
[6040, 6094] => 6063.0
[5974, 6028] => 6015.0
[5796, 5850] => 5811.0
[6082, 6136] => 6135.0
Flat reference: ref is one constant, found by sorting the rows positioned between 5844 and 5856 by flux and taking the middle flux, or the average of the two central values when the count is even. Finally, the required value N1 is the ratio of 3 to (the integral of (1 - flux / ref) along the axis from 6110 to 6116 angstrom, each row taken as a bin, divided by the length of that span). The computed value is -1017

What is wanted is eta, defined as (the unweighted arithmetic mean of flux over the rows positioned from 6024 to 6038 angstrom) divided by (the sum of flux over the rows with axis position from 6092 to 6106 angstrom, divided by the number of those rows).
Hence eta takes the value 0.961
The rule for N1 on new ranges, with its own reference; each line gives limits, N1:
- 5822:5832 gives -124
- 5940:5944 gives 146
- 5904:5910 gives -472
